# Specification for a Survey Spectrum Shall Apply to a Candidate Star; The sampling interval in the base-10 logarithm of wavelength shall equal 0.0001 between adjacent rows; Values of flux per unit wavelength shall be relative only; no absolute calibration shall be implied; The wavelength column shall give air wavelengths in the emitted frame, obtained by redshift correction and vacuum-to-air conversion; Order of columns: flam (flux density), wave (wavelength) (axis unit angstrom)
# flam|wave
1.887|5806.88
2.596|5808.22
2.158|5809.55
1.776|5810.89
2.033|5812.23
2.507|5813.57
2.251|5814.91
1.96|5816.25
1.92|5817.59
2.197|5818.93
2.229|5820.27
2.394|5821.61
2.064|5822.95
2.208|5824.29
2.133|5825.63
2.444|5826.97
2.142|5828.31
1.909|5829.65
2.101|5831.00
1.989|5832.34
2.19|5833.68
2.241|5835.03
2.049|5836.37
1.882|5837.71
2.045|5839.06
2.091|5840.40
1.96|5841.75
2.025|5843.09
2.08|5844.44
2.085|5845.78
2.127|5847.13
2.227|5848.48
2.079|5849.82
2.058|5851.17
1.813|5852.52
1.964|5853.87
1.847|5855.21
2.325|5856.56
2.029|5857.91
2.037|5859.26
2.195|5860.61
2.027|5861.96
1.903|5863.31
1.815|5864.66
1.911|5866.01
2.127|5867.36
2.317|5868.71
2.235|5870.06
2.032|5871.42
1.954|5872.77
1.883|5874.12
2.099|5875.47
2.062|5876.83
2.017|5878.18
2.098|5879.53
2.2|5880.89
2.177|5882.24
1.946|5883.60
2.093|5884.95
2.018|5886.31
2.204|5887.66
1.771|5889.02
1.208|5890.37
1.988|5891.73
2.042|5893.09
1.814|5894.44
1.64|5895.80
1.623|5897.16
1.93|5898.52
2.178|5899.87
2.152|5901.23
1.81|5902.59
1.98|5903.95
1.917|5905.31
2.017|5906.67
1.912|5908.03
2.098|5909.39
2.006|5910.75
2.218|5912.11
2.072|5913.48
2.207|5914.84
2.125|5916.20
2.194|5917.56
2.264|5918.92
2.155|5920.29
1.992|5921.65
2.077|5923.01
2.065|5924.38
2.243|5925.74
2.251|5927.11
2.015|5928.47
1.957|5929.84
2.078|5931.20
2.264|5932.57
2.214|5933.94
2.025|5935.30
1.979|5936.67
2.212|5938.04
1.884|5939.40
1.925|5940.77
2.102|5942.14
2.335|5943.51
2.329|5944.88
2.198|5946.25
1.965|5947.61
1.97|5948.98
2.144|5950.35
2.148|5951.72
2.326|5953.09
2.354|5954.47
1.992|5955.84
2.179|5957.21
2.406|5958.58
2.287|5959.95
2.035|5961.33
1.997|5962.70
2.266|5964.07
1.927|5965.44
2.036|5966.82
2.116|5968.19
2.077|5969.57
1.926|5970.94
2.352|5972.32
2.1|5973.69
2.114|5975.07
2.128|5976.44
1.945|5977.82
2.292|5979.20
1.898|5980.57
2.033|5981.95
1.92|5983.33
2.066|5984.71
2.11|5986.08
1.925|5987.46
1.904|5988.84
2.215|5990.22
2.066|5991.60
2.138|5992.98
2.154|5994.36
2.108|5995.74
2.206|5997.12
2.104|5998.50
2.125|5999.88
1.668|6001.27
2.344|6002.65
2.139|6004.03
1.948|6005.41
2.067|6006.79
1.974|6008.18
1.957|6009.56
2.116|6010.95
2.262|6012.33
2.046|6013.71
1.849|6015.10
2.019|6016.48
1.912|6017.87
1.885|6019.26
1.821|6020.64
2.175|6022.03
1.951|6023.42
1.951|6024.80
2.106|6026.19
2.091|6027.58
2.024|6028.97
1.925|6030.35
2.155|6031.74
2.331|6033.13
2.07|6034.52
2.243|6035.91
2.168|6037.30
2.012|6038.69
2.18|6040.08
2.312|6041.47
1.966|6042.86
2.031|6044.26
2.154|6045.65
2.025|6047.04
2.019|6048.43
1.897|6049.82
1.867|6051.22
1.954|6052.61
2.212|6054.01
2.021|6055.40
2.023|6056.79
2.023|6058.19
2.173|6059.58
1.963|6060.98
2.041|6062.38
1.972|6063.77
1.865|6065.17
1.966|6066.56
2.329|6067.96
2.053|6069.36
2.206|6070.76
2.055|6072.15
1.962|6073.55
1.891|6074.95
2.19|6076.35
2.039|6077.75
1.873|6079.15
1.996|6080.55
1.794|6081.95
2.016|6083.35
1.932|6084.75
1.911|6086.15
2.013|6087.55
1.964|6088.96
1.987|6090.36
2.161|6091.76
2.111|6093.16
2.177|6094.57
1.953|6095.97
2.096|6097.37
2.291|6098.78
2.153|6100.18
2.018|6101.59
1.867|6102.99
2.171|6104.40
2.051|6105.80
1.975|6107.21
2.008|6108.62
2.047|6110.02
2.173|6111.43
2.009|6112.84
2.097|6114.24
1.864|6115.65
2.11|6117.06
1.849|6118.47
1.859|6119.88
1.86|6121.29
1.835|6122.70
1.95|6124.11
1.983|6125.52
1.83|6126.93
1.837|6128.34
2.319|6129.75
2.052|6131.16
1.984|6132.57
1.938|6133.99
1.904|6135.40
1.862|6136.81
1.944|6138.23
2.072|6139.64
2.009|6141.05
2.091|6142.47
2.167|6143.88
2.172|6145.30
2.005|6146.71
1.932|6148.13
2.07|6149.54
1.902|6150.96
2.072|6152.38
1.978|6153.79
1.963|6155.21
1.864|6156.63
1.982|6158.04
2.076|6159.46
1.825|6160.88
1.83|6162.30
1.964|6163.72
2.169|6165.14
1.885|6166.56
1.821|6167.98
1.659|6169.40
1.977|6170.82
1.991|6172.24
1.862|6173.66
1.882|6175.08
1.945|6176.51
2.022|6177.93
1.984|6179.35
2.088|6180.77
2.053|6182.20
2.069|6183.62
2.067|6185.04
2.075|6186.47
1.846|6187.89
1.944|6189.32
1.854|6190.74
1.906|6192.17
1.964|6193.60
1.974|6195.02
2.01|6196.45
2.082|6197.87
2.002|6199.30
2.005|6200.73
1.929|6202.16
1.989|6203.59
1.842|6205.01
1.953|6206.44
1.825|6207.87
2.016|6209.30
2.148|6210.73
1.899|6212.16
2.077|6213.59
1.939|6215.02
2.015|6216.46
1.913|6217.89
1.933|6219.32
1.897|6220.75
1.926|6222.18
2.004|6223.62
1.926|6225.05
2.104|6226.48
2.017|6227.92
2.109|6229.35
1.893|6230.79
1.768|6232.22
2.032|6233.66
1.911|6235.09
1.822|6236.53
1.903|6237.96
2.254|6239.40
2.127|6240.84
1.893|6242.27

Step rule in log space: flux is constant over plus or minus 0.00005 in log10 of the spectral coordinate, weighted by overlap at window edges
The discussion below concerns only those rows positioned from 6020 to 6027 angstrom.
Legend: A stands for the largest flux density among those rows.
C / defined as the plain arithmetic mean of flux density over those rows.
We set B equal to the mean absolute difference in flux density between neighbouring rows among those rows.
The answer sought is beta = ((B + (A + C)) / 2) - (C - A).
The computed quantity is 2.35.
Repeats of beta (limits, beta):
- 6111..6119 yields 2.35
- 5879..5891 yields 2.43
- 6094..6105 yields 2.48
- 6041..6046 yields 2.50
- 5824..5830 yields 2.70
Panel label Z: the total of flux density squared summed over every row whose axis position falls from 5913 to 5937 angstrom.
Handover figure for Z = 81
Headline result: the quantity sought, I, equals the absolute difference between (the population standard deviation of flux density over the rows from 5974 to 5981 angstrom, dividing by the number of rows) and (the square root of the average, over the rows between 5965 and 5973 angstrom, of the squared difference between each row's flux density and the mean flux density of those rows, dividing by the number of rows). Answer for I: 0.00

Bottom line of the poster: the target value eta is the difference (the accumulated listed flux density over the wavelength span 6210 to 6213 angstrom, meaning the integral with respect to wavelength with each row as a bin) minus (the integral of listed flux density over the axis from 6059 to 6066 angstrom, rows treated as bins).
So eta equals -7.9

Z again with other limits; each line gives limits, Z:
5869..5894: 73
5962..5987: 78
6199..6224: 69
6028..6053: 78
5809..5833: 83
